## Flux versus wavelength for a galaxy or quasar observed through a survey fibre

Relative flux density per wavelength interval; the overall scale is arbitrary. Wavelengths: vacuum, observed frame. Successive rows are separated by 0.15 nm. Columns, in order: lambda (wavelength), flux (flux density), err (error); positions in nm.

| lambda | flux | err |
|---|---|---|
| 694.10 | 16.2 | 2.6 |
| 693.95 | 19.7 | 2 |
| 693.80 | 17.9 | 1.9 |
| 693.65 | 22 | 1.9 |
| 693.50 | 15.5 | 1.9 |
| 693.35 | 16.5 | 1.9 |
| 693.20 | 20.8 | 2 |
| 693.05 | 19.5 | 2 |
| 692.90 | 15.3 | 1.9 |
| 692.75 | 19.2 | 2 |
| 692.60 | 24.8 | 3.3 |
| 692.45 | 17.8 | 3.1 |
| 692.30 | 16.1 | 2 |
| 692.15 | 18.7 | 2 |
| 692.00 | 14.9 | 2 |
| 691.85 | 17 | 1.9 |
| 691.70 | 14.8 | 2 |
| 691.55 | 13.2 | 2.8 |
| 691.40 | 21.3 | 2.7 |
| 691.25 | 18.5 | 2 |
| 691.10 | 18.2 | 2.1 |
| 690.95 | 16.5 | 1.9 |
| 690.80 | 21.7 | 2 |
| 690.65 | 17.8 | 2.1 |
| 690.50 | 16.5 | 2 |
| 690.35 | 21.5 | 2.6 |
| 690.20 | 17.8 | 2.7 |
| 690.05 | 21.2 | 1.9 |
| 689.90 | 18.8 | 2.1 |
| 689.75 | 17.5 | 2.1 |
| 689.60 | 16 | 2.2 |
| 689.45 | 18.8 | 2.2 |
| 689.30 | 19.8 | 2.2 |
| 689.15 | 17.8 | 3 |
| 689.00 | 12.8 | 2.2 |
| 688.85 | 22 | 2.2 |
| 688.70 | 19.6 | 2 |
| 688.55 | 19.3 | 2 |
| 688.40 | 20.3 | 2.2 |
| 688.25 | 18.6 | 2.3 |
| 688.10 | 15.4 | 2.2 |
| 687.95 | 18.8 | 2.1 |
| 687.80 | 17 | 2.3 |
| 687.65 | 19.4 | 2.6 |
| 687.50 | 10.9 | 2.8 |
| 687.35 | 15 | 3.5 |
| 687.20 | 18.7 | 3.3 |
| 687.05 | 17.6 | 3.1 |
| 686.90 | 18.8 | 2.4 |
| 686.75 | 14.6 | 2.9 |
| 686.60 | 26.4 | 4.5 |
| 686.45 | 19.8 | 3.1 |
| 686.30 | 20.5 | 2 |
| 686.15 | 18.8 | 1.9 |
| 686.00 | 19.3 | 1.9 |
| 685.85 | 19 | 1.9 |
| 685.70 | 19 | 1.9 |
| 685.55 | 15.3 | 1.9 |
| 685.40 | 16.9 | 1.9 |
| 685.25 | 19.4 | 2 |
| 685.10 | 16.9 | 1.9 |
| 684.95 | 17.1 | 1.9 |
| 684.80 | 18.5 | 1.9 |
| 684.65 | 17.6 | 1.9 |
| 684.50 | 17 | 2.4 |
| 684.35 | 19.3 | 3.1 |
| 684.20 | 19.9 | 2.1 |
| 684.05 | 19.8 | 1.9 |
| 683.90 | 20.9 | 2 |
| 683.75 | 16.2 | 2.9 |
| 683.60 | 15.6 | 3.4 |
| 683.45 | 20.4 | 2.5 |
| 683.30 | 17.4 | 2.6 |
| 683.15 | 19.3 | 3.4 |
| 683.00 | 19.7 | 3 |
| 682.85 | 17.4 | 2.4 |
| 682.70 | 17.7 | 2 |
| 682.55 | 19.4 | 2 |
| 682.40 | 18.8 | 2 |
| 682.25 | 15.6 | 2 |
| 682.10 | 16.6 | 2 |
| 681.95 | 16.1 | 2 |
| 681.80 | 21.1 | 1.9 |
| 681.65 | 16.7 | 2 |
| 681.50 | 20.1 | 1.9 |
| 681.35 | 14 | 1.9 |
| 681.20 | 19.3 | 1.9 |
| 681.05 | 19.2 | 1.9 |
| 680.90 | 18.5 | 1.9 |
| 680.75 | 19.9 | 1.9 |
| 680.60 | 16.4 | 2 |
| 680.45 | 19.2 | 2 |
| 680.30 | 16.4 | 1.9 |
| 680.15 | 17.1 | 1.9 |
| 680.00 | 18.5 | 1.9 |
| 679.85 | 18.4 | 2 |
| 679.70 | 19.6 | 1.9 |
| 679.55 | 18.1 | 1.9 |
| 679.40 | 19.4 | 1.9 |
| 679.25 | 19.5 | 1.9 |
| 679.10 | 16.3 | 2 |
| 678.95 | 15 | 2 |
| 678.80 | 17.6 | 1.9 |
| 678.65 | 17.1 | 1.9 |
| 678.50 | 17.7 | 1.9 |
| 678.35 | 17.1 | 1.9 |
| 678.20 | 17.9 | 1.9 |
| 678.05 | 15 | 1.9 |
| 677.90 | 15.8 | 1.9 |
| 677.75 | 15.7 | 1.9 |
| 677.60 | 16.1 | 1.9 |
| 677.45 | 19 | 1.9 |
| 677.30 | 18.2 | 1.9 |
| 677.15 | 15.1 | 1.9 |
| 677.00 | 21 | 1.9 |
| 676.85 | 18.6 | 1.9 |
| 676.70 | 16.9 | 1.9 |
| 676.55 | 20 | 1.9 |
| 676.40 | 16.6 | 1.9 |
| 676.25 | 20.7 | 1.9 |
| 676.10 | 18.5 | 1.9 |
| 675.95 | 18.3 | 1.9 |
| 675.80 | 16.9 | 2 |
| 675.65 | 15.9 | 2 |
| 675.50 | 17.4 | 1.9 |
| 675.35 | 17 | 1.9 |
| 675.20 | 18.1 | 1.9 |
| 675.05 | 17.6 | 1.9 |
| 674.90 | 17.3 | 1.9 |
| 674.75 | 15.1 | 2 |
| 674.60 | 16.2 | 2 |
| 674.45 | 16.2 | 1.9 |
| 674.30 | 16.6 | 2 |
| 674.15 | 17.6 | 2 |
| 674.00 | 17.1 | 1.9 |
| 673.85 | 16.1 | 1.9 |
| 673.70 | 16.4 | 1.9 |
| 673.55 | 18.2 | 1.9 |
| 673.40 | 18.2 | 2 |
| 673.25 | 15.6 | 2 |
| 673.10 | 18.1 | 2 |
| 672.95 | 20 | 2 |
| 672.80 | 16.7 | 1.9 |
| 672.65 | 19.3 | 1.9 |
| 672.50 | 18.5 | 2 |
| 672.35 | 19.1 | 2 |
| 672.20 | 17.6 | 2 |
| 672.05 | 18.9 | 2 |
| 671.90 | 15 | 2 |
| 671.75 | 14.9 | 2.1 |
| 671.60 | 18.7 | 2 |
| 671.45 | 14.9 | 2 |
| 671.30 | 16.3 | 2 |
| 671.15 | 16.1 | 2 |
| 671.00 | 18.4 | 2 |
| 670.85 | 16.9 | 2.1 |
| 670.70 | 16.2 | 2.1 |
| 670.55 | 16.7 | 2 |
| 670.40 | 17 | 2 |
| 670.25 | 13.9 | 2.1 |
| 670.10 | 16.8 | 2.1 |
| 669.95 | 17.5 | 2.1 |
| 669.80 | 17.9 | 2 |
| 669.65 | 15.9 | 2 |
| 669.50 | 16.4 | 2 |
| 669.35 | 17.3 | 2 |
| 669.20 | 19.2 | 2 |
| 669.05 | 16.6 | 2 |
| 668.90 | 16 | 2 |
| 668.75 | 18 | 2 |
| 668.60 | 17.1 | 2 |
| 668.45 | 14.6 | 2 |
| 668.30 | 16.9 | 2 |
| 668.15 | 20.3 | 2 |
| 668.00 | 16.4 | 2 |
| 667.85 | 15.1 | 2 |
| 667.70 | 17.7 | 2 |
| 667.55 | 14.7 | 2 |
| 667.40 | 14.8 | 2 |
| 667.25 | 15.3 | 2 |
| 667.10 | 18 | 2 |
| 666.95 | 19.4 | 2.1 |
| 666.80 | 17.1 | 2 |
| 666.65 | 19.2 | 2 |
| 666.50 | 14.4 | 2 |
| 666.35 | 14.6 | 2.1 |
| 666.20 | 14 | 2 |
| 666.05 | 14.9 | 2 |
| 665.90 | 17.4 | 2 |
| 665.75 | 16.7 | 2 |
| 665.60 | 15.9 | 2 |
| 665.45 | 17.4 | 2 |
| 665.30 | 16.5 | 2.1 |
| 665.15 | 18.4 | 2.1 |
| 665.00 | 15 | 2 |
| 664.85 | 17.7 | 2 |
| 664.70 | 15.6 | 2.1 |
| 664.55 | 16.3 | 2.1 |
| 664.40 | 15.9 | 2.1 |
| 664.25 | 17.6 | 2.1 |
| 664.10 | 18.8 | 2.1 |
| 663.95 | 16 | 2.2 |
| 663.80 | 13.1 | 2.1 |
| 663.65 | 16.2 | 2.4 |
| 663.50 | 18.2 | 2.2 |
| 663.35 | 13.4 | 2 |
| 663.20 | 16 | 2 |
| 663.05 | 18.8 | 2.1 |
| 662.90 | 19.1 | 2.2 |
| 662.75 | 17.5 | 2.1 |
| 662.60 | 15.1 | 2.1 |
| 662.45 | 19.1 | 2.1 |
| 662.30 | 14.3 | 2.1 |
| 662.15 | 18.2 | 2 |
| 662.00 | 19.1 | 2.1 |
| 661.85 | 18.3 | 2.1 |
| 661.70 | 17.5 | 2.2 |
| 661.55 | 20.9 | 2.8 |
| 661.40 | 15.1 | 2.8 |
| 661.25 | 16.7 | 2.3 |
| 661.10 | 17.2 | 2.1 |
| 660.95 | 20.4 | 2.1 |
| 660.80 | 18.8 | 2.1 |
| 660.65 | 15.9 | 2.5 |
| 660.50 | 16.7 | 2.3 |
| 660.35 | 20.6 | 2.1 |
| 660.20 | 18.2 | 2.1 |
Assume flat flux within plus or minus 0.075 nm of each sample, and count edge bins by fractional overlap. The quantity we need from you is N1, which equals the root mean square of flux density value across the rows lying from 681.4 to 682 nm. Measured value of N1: 18.6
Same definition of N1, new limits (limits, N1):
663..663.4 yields 16.2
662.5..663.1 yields 17.7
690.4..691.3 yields 18.3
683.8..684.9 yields 19.0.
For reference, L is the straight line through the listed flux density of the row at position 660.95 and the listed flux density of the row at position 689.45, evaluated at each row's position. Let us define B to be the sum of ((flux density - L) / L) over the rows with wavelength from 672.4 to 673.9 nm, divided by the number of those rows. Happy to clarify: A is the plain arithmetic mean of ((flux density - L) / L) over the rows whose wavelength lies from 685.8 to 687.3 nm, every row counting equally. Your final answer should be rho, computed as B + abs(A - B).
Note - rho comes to 0.02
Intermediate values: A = 0.02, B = -0.10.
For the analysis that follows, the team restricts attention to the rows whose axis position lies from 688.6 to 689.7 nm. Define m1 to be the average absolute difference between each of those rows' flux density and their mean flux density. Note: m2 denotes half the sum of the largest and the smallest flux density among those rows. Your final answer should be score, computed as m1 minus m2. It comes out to -15.2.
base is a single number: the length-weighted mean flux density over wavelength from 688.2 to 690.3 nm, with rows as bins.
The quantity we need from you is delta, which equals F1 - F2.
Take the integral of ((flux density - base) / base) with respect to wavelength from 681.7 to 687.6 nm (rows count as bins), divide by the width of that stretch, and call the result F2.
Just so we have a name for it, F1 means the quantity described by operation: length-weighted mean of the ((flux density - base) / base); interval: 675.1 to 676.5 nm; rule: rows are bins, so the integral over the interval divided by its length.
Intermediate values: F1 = -0.047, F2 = -0.025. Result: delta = -0.022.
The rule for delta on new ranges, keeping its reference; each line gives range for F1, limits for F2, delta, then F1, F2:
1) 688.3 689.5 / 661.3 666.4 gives 0.111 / 0.009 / -0.102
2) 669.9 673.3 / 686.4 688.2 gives -0.031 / -0.082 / -0.051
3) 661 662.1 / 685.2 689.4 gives -0.018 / -0.039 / -0.021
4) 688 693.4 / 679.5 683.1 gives 0.008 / -0.021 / -0.029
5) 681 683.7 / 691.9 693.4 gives -0.020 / -0.034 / -0.014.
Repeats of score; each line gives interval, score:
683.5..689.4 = -16.7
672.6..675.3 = -16.5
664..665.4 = -15.8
